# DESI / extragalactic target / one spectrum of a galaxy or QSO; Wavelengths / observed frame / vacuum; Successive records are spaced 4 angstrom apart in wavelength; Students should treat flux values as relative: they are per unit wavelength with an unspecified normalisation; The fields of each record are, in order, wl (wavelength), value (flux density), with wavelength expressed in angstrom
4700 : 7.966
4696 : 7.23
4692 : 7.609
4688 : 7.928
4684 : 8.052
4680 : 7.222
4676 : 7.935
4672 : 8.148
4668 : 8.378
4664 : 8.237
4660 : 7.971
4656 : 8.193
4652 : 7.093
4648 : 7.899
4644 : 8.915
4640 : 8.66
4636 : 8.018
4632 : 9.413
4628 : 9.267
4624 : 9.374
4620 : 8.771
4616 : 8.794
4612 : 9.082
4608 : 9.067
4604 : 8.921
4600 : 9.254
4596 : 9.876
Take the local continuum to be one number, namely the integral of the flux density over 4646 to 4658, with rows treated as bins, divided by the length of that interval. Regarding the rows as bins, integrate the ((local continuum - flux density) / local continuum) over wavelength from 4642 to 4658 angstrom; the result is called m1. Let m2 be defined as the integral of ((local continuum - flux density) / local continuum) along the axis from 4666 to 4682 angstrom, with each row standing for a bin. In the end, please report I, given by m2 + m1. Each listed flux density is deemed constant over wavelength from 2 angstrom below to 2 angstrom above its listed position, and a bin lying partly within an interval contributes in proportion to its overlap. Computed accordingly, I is -1.0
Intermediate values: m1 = -0.6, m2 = -0.4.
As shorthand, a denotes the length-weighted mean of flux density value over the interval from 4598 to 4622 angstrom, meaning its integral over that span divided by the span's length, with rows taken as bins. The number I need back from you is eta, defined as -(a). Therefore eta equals -9.0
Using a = 9.0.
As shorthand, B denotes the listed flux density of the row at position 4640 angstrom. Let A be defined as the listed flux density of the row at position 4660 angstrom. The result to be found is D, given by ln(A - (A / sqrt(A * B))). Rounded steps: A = 7.971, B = 8.66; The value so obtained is 1.95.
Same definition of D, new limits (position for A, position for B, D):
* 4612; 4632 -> 2.09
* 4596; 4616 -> 2.18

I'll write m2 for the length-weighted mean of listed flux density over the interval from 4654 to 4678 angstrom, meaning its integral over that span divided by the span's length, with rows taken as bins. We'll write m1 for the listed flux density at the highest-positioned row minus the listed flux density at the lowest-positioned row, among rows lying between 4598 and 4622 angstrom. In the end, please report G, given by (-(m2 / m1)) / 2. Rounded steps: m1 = -0.5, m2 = 8.1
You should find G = 8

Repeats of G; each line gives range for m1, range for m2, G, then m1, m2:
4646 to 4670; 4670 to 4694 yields -8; 0.5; 7.8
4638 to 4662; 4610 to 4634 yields 7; -0.7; 9.1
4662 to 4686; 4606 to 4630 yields 24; -0.2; 9.1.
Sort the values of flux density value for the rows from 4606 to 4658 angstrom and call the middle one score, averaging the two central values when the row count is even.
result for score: 8.8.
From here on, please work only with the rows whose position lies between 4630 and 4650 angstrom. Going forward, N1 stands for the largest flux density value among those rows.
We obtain 9.413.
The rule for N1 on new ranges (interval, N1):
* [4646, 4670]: 8.378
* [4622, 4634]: 9.413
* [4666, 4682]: 8.378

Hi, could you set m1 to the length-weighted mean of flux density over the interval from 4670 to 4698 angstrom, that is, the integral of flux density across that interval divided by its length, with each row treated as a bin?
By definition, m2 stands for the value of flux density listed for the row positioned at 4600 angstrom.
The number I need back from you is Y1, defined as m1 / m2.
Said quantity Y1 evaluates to 0.836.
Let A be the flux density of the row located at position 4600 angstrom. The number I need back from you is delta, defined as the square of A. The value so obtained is 86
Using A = 9.254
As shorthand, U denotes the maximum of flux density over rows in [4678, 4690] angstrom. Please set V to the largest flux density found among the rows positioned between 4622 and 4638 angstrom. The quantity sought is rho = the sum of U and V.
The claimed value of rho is 17.5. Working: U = 8.052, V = 9.413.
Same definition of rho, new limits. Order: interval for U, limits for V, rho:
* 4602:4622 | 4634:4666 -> 18.0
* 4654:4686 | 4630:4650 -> 17.8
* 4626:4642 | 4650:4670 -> 17.8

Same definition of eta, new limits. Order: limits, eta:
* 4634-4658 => -8.1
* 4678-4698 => -7.6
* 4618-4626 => -9.1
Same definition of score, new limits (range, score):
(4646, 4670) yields 8.1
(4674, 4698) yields 7.8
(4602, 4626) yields 9.0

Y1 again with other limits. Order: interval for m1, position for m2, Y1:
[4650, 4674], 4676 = 1.009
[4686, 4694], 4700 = 0.975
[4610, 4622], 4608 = 0.980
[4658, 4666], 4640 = 0.936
